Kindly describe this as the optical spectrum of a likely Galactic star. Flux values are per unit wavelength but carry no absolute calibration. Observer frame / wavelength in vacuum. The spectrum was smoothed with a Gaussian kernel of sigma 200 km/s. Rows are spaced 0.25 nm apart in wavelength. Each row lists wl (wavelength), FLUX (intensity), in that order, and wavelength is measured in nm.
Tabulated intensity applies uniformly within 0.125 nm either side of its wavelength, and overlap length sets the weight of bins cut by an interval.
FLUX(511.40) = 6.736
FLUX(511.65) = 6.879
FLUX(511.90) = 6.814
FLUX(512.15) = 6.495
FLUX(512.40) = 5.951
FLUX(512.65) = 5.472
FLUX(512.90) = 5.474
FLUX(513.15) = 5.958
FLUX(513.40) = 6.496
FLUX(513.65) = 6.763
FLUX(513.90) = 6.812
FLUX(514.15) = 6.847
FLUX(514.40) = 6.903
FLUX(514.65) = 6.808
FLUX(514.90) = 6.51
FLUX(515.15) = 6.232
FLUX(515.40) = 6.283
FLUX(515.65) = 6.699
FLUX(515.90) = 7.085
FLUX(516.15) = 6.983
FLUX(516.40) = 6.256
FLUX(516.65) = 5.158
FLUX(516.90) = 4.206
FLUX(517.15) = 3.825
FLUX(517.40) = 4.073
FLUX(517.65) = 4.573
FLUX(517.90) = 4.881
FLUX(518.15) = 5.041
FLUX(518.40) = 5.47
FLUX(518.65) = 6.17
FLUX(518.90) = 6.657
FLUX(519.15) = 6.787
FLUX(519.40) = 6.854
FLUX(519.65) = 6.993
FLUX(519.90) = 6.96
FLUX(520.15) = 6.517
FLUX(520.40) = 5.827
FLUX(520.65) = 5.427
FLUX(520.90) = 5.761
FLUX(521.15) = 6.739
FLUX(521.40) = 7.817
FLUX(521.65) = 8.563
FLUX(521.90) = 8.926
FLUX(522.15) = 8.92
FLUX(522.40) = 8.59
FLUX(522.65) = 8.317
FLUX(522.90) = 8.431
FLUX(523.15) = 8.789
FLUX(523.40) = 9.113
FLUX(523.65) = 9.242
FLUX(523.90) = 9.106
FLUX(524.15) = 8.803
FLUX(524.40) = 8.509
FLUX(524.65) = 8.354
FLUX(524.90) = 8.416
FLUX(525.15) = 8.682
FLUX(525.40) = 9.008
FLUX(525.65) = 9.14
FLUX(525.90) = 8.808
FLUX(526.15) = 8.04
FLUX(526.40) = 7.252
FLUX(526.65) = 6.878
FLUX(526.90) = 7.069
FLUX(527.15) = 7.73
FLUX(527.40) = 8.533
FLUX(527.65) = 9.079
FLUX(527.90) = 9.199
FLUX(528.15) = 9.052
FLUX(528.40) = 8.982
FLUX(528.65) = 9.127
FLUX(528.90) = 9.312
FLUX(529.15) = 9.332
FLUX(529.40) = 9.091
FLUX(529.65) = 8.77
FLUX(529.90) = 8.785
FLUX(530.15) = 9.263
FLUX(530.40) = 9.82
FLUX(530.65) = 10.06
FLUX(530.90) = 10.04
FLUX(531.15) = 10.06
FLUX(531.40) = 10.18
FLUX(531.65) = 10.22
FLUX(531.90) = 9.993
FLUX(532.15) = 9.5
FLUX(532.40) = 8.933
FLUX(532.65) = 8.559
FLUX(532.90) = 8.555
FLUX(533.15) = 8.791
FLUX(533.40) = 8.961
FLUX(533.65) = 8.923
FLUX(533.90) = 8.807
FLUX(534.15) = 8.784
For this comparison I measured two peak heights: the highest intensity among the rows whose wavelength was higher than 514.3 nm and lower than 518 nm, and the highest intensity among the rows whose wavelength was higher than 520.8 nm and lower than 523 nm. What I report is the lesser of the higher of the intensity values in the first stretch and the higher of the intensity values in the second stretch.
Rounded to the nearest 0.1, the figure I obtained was 7.1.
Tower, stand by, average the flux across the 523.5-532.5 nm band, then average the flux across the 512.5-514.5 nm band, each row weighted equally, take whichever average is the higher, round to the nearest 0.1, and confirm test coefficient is 9.0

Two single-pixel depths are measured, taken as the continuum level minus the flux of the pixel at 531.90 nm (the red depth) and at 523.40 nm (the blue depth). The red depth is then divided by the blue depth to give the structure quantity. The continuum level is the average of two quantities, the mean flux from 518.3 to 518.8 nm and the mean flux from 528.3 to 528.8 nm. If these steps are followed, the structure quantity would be 1.5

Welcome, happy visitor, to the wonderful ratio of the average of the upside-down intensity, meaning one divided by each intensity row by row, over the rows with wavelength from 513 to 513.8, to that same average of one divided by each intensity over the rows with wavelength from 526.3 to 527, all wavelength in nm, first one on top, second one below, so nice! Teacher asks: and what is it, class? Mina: 1.11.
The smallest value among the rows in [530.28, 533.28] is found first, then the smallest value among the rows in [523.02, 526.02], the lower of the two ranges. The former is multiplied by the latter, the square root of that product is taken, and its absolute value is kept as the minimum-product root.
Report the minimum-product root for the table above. 8.5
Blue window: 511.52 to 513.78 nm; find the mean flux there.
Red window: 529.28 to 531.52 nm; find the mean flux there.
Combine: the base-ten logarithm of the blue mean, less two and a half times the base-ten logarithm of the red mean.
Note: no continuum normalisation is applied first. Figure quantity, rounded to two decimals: -1.66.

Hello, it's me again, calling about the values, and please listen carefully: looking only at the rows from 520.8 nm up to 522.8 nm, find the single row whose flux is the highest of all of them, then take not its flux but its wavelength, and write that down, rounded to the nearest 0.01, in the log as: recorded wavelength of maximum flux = 521.90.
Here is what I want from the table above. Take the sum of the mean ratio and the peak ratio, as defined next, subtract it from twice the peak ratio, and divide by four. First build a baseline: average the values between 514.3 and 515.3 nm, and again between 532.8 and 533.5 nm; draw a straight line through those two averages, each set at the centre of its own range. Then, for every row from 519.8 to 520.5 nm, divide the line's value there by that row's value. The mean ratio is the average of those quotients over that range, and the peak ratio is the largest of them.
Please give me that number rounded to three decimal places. 0.029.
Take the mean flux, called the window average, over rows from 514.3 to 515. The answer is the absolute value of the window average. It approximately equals 6.7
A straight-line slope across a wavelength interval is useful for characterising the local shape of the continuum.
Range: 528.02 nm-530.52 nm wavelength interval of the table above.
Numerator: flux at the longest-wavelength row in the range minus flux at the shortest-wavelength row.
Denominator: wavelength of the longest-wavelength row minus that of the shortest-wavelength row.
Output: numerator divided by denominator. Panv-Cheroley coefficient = 0.3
